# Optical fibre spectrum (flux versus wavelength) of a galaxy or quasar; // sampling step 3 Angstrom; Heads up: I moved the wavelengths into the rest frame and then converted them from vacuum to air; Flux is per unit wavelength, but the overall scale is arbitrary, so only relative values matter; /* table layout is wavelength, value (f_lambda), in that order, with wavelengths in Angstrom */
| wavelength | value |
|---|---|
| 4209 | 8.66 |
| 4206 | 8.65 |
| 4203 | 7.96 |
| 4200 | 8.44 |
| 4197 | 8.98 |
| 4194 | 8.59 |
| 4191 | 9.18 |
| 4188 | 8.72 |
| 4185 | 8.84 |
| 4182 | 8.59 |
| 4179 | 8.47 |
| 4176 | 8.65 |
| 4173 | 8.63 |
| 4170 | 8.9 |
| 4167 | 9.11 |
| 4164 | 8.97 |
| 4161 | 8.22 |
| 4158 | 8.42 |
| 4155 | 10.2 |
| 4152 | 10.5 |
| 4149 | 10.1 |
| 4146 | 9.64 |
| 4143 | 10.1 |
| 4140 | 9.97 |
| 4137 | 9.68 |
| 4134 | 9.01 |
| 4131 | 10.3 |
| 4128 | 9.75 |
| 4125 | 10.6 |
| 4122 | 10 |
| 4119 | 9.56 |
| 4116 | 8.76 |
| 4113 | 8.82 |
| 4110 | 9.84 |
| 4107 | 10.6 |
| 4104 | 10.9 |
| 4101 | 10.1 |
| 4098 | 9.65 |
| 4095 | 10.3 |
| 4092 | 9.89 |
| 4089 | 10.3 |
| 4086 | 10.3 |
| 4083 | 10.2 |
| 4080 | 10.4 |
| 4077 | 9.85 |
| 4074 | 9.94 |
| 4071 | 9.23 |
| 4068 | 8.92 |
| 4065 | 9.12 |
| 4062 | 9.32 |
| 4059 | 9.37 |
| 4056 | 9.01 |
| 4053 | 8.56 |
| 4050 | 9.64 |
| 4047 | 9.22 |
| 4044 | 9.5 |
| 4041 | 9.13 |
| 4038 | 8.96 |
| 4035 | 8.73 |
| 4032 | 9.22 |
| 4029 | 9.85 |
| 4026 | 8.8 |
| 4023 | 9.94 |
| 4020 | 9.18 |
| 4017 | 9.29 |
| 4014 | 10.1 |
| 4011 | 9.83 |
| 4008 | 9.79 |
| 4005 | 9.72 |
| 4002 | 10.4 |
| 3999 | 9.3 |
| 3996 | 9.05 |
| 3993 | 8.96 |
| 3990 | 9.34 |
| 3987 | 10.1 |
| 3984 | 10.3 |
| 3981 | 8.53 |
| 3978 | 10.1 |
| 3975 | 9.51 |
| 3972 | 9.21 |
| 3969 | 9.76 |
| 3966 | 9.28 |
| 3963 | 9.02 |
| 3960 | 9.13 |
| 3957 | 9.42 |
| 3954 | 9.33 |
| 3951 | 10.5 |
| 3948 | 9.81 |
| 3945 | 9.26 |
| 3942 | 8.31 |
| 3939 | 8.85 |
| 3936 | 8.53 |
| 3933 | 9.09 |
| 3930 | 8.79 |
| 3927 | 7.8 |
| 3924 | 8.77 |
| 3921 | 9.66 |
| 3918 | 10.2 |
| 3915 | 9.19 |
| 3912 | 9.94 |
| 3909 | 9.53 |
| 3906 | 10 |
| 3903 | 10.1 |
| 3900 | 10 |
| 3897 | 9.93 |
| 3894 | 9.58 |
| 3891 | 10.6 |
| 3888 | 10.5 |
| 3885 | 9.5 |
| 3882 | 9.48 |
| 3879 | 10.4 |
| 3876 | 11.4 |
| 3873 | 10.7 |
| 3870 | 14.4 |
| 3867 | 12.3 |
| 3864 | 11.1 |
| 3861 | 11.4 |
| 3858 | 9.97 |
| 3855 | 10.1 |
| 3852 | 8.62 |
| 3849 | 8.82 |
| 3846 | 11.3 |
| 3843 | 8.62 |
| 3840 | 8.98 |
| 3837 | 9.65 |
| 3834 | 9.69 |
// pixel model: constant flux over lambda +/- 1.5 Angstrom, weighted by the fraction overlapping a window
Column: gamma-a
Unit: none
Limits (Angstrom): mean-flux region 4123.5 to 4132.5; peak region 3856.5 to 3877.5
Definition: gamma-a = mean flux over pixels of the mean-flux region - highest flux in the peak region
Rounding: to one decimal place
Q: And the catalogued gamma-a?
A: -4.2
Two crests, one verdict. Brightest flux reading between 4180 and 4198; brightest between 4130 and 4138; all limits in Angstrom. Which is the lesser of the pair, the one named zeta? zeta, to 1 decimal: 9.2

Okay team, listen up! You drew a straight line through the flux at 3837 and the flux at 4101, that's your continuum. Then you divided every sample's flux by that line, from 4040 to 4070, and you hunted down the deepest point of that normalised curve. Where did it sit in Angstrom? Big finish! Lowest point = 4053 Angstrom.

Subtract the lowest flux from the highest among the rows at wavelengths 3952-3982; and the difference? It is 1.6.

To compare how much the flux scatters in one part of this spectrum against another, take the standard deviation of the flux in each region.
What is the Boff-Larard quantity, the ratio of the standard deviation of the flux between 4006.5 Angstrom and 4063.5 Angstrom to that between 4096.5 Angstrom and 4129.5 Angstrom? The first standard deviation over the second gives 0.6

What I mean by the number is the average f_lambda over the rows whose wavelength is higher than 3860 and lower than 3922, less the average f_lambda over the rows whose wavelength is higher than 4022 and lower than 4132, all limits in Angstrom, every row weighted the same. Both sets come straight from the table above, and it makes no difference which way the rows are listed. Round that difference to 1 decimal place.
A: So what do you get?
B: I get 0.8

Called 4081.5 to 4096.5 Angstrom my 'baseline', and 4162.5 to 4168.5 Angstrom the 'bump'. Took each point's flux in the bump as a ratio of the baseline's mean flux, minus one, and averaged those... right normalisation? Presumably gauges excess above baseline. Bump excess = -0.11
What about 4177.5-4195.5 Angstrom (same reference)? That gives -0.14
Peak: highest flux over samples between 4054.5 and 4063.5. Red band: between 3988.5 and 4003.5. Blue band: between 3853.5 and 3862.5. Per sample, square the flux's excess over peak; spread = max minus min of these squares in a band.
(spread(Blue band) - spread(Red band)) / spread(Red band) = 2.5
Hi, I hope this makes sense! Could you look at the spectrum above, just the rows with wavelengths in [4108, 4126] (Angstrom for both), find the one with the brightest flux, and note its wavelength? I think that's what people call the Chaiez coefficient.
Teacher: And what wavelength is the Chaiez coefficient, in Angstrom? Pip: 4125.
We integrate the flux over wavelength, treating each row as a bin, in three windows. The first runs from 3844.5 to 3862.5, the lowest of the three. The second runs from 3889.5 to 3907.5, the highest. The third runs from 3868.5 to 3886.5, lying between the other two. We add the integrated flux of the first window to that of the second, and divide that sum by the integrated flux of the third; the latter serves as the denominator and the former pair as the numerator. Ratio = 1.83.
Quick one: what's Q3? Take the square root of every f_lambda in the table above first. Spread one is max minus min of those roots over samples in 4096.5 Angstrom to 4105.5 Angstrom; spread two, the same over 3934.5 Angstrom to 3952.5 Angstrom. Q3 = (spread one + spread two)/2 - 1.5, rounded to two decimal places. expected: -1.22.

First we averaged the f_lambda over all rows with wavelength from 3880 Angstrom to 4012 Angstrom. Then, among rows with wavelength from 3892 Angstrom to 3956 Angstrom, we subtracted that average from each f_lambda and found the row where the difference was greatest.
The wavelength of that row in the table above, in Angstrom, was 3951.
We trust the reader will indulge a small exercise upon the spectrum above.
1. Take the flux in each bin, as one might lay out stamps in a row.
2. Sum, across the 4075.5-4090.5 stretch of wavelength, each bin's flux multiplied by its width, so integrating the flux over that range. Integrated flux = 153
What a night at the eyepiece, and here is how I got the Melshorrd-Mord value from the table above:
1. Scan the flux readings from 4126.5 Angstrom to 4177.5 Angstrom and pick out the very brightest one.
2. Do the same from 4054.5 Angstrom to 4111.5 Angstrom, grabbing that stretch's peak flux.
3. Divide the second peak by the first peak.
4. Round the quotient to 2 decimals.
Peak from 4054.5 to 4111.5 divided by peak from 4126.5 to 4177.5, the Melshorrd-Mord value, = 1.04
